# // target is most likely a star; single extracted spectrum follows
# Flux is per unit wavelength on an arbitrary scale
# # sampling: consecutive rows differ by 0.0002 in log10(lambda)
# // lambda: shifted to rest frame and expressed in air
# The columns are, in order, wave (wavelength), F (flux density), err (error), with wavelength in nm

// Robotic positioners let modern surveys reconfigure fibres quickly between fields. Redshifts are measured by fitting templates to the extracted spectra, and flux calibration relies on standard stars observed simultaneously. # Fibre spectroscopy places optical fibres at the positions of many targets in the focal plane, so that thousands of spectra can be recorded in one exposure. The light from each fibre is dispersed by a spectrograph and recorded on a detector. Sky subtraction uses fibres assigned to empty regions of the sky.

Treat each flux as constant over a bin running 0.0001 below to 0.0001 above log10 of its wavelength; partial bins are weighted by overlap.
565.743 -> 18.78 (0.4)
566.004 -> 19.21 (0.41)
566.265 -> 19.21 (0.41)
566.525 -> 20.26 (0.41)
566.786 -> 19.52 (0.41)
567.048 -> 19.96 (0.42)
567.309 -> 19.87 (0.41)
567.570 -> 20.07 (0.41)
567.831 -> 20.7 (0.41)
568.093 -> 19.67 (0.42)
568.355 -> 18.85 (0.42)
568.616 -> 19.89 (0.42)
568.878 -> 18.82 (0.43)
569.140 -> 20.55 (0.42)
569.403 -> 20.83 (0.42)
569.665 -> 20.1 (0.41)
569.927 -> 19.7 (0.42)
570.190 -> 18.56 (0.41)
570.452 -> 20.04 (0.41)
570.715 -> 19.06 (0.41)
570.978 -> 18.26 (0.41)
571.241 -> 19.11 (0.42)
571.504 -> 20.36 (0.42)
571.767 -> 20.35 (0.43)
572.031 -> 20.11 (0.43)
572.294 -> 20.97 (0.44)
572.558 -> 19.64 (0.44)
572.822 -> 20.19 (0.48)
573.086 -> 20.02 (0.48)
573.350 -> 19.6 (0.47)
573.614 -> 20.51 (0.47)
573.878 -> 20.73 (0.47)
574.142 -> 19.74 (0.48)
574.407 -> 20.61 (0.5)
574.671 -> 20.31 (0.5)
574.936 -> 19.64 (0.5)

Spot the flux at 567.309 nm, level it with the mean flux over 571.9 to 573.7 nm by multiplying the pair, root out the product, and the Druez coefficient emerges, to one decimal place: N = 20.0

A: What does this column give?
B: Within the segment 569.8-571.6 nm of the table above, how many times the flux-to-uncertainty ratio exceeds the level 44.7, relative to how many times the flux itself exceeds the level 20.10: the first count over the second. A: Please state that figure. 6.0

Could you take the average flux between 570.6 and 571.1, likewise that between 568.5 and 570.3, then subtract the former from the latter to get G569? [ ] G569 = 1.1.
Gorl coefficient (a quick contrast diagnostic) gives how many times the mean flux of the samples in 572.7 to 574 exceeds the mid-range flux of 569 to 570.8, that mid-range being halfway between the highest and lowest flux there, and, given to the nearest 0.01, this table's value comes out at 1.03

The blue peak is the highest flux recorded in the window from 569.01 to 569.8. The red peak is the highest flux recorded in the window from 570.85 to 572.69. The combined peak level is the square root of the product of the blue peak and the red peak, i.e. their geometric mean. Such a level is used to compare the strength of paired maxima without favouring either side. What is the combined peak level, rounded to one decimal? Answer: 20.9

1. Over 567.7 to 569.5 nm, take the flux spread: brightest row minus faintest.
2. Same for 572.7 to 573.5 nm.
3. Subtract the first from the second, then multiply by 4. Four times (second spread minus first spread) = -6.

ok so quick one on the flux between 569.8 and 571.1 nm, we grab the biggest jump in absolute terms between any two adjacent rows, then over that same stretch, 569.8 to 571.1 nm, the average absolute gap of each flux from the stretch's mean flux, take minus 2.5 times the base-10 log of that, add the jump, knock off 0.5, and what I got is 1.5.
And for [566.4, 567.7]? 2.0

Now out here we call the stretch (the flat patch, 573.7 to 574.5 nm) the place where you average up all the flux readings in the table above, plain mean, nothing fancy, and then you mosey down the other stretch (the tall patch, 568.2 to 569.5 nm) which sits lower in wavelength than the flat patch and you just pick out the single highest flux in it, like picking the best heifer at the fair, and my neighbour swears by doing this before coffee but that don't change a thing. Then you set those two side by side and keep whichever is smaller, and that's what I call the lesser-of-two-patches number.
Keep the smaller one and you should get 20.4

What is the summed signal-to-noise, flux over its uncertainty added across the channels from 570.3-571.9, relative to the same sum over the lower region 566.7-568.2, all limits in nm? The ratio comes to 0.97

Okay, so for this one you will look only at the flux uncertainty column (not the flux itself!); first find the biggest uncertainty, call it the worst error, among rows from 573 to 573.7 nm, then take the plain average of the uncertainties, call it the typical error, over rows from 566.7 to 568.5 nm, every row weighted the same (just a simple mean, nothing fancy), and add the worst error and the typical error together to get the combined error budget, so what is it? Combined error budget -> 0.894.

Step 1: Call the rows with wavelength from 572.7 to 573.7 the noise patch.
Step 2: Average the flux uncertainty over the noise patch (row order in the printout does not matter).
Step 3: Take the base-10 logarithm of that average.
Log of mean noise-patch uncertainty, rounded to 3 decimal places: -0.323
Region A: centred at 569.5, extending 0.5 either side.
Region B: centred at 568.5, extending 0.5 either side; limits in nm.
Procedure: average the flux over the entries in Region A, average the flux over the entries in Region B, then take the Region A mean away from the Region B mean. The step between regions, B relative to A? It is -1.0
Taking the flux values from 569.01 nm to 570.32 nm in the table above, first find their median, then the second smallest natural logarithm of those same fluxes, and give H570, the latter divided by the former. 0.148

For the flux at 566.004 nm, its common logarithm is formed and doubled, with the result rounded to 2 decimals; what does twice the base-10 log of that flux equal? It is 2.57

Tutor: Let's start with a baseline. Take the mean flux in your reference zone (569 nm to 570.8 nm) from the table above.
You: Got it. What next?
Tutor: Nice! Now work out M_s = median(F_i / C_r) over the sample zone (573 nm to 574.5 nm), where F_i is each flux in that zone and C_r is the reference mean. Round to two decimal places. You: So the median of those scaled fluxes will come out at 1.02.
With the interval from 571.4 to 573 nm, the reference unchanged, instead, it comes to 1.02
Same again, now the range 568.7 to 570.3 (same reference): 1.00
